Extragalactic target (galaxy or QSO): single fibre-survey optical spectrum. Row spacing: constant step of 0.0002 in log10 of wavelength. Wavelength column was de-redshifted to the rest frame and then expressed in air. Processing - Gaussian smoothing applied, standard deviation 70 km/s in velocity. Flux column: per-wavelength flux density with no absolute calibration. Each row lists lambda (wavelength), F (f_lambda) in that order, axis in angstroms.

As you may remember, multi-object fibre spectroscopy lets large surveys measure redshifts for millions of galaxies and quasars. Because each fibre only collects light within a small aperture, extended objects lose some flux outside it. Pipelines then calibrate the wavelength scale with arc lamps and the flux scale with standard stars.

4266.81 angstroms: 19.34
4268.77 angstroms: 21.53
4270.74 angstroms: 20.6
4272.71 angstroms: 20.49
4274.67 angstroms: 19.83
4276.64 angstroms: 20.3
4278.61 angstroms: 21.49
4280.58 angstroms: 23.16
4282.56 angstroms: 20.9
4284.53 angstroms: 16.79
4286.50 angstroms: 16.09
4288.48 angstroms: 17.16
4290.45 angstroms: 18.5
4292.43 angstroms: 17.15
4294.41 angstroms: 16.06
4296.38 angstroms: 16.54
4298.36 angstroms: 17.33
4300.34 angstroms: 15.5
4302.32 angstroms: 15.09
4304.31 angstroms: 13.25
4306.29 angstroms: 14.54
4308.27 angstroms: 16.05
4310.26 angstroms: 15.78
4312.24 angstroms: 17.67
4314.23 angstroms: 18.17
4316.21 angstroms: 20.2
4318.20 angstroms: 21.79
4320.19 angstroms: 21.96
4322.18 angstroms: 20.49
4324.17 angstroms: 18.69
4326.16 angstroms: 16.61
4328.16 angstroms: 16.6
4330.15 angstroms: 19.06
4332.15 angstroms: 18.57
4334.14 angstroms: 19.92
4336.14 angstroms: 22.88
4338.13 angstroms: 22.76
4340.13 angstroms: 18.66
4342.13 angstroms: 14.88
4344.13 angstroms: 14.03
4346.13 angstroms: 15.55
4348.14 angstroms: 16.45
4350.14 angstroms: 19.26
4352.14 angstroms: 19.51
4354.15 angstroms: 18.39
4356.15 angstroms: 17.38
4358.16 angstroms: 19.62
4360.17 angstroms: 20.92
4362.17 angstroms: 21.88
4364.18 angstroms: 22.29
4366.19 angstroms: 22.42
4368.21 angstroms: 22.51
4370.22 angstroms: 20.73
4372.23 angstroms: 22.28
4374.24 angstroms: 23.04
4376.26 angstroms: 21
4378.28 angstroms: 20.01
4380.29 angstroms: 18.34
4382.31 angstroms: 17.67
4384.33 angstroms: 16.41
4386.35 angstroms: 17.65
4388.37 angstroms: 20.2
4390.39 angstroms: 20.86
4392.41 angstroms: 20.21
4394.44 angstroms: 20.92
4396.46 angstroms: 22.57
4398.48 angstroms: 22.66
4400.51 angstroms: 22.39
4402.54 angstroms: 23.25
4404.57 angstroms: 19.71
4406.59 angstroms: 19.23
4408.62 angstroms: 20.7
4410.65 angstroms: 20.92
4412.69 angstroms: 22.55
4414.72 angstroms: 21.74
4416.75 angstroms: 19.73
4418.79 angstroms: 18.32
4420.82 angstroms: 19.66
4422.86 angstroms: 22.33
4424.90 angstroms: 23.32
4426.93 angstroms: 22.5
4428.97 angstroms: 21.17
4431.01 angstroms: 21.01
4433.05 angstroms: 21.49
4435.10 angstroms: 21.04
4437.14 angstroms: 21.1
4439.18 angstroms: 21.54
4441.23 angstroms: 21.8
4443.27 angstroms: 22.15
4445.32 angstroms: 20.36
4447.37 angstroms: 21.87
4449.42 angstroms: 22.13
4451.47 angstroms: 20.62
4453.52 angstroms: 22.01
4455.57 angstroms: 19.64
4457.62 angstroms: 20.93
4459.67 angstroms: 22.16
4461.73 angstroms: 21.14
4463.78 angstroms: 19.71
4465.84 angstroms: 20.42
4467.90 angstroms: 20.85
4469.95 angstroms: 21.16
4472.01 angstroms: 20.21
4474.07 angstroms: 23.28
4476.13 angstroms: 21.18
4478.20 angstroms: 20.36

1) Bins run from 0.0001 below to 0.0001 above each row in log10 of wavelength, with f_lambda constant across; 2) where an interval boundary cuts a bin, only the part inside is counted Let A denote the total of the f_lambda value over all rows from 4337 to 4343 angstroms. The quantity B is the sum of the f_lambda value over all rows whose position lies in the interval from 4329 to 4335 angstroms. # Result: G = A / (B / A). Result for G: 55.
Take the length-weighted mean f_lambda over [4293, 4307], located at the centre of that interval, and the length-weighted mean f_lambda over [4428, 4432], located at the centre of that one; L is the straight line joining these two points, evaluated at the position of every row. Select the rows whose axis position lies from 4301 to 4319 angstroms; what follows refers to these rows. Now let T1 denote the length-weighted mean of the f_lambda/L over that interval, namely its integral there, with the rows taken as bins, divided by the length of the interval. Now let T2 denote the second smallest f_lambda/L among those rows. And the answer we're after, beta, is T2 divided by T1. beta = 0.872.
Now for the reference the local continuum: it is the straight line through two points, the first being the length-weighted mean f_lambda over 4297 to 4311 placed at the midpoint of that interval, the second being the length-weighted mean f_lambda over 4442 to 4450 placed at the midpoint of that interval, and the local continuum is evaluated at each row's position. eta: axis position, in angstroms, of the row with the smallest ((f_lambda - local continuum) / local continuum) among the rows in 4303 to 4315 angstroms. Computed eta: 4304.31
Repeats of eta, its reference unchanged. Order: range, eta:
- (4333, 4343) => 4342.13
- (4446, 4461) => 4455.57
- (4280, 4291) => 4286.50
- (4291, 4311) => 4304.31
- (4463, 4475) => 4463.78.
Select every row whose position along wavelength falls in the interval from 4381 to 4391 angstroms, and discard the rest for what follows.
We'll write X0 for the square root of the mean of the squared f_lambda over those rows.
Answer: 18.6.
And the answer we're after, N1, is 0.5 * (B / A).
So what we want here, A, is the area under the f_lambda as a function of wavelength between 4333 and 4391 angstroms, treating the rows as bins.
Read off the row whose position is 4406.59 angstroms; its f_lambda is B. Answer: 0.008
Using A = 1134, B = 19.23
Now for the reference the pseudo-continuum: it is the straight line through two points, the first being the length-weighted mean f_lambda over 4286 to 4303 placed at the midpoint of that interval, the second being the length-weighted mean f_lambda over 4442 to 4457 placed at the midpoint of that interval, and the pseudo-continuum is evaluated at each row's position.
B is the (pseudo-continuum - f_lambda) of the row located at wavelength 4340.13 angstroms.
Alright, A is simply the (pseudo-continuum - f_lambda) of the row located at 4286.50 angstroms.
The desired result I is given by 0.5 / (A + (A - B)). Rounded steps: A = 0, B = -0.7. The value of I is 0.39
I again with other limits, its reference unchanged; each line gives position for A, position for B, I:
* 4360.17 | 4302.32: -0.08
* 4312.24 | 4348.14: -0.18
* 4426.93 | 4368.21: -3.19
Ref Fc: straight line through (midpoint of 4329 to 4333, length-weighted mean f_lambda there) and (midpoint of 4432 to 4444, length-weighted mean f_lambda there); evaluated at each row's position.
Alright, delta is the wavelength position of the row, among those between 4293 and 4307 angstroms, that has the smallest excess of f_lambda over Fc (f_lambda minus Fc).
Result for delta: 4304.31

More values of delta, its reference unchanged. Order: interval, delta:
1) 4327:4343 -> 4342.13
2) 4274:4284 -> 4274.67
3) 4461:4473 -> 4463.78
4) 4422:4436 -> 4435.10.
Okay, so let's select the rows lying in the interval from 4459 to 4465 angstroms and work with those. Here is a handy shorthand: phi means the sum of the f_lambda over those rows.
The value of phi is 63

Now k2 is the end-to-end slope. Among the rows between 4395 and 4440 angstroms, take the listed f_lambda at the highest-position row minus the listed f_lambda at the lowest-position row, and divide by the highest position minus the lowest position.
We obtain -0.024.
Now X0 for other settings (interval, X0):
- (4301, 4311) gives 15.0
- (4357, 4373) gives 21.6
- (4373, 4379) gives 21.4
